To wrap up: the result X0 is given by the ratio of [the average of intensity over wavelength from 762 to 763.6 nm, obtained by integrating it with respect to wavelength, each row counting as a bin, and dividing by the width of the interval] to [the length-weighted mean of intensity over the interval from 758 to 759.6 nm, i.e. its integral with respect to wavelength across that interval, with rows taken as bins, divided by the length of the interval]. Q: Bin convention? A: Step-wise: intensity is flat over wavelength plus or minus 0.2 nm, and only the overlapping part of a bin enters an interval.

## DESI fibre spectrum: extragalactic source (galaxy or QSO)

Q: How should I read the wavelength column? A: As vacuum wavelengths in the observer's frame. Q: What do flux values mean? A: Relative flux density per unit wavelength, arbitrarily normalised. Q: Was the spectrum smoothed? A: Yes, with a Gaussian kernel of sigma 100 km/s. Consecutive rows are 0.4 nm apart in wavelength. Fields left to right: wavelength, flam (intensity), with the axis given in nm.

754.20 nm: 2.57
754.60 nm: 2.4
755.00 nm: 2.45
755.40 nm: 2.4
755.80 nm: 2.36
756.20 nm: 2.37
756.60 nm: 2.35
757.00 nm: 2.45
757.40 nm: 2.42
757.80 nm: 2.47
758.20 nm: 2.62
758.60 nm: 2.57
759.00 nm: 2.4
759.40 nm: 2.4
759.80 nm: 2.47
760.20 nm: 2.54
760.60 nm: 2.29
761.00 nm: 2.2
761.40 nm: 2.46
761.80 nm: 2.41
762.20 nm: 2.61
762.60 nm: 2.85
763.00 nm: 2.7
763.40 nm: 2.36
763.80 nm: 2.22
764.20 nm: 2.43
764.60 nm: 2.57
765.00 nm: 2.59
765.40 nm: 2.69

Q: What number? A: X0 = 1.05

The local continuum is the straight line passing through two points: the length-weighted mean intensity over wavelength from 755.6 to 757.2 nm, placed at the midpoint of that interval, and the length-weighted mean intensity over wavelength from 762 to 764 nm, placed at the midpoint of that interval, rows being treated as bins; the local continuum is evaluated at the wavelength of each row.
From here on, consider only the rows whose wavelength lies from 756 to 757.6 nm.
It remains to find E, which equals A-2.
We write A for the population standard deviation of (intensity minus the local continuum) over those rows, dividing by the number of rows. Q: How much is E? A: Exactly -1.97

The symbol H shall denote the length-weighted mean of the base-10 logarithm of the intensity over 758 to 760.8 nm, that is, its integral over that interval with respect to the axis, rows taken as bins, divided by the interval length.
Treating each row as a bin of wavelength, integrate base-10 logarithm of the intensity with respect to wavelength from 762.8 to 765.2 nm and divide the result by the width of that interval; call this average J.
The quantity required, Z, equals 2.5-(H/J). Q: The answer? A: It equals 1.50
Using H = 0.392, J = 0.393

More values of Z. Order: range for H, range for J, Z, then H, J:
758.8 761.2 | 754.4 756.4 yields 1.51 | 0.377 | 0.379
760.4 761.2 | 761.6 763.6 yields 1.65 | 0.351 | 0.412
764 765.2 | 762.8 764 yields 1.45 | 0.403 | 0.384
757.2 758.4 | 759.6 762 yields 1.45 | 0.398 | 0.379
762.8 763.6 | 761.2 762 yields 1.46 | 0.402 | 0.386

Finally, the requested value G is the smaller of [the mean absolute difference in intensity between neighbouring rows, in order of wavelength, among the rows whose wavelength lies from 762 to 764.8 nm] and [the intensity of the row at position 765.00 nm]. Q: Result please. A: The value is 0.20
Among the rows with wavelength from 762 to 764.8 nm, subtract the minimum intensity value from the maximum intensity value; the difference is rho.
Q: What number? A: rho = 0.63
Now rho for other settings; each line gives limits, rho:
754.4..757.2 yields 0.10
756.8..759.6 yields 0.22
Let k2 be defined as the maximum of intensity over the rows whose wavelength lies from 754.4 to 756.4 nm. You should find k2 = 2.45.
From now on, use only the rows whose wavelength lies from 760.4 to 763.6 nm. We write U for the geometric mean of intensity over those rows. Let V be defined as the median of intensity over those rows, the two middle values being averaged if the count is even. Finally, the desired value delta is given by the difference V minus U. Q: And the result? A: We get -0.042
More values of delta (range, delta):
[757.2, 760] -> -0.007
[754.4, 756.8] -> -0.003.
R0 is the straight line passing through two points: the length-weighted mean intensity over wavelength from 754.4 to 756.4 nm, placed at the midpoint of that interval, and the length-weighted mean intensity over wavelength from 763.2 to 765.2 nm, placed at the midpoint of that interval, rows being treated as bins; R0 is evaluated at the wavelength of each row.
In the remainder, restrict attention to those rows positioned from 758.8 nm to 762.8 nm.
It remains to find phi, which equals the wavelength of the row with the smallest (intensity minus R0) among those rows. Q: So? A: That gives 761.00 nm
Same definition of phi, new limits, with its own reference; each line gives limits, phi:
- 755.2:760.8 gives 760.60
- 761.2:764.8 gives 763.80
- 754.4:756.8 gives 756.60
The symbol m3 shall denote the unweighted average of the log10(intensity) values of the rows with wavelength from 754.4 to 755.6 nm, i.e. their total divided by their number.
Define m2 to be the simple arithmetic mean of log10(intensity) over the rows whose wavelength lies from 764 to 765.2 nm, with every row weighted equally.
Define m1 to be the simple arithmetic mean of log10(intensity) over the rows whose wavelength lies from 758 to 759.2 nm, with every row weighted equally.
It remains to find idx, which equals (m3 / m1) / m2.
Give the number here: 2.36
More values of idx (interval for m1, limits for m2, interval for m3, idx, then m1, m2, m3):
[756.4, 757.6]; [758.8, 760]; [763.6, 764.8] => 2.60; 0.381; 0.384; 0.381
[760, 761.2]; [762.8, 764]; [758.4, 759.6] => 2.76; 0.369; 0.384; 0.390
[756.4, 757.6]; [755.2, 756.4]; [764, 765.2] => 2.81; 0.381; 0.376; 0.403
